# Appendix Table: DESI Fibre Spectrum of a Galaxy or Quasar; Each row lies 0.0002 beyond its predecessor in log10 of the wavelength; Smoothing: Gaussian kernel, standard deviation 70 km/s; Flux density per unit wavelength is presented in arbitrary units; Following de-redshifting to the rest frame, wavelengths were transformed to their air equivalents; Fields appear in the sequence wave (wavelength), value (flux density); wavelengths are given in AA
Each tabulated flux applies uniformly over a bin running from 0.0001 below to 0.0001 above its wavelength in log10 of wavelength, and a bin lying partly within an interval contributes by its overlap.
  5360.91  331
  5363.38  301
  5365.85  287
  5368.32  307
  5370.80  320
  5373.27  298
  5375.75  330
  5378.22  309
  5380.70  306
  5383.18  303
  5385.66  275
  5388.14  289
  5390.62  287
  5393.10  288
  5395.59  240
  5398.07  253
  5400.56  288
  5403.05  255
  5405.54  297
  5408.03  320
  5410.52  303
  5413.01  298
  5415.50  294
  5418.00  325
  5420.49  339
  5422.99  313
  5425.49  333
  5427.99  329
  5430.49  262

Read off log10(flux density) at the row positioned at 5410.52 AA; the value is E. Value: 2.481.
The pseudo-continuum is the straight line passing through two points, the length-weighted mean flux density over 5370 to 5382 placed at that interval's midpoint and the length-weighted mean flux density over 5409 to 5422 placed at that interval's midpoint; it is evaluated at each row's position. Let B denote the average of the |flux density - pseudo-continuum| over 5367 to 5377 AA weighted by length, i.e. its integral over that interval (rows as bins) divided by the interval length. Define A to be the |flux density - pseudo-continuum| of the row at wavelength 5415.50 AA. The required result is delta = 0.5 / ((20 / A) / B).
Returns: 5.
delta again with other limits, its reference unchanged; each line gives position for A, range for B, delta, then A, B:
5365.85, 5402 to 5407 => 22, 25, 34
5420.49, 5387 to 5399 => 27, 27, 41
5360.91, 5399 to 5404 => 19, 19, 41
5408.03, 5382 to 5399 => 7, 8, 35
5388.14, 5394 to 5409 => 23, 23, 39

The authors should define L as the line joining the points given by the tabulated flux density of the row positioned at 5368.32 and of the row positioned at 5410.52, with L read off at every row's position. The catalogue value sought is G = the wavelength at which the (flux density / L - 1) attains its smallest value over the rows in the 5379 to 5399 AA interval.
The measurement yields 5395.59 AA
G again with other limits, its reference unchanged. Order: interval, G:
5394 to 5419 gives 5395.59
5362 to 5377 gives 5365.85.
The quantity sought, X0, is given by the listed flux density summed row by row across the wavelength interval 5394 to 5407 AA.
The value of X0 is 1333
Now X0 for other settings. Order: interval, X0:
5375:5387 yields 1523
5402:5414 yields 1473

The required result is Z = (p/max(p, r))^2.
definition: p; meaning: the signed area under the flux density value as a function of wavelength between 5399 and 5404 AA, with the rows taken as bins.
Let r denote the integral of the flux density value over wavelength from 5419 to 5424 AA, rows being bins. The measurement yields 0.69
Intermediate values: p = 1355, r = 1634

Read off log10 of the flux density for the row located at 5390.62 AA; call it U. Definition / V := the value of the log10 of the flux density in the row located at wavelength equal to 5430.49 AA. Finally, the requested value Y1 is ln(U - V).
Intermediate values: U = 2.46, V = 2.42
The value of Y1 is -3.23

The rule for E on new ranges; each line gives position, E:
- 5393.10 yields 2.459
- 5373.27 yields 2.474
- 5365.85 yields 2.458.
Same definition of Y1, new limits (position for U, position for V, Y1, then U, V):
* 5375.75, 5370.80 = -4.32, 2.52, 2.51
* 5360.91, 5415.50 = -2.97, 2.52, 2.47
